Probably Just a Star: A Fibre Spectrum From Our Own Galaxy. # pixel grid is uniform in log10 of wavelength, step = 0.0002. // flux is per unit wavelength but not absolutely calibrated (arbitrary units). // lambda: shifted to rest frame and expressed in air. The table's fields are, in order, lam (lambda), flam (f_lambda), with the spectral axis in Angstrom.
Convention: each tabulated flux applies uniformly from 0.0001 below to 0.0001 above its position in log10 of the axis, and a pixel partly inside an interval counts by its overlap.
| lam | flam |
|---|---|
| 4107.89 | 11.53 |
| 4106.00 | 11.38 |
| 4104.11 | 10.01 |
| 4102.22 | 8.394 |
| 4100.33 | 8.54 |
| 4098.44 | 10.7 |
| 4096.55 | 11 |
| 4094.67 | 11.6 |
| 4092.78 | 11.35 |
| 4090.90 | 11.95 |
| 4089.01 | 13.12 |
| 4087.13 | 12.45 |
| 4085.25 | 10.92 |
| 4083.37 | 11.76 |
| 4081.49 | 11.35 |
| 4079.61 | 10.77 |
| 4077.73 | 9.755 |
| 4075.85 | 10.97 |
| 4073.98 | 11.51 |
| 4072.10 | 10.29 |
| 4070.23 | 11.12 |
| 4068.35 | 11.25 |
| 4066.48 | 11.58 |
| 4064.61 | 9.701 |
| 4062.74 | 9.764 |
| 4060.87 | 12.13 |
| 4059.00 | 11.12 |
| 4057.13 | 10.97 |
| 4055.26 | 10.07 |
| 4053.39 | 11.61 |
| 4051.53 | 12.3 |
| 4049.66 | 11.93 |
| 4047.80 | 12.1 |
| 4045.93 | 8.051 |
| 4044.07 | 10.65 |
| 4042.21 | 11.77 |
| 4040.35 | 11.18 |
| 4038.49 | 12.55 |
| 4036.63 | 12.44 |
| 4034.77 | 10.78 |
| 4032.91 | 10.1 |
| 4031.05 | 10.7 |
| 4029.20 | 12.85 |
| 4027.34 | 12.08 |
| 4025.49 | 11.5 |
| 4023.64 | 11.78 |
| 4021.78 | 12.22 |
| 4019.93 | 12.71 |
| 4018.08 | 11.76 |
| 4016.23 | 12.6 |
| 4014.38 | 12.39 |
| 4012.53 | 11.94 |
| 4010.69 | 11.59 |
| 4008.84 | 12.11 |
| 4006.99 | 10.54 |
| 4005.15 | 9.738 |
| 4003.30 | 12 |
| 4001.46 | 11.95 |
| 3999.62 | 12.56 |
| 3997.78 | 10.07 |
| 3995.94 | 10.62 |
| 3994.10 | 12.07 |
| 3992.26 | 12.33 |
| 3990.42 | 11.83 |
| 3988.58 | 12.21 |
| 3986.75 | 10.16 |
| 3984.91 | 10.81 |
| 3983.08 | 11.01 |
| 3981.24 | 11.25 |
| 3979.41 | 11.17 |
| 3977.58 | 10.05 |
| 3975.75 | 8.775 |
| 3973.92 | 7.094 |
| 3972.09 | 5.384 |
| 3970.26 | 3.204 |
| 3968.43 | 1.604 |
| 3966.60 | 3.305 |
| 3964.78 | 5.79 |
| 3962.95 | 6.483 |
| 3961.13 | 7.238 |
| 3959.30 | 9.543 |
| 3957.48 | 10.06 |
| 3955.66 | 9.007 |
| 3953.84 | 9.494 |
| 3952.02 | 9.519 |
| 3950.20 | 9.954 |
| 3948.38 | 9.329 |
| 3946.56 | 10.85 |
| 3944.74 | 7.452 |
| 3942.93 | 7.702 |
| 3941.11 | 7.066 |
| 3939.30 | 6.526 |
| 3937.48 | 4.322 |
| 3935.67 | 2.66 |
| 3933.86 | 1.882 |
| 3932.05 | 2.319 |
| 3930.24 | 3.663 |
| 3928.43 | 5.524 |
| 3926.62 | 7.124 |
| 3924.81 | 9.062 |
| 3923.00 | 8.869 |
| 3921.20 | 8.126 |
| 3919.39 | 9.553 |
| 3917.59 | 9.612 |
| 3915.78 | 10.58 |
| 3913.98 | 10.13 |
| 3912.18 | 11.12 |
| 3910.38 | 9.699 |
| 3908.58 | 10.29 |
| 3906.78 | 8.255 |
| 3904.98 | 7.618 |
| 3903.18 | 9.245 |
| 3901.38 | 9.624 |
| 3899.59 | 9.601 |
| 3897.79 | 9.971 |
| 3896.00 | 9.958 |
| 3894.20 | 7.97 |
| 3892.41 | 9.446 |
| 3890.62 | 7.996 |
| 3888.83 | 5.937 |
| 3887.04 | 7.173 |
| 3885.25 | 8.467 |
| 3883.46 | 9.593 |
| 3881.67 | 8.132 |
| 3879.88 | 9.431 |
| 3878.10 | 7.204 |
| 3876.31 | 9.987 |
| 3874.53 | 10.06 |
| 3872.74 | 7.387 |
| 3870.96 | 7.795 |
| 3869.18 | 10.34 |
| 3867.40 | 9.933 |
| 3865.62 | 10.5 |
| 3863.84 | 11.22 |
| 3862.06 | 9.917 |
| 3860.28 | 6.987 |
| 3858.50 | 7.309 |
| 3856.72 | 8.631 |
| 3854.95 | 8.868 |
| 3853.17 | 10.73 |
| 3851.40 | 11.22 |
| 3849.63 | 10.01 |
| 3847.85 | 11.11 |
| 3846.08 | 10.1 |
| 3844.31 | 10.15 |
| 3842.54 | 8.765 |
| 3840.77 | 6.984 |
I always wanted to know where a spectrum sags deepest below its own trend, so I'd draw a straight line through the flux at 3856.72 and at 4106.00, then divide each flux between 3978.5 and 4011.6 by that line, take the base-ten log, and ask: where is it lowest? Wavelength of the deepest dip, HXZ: 4005.15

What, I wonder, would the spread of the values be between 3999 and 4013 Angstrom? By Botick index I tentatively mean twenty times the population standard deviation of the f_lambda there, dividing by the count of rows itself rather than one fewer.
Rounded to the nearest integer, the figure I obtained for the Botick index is 18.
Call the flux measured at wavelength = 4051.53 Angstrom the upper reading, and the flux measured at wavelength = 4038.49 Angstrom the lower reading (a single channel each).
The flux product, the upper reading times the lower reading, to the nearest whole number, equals 154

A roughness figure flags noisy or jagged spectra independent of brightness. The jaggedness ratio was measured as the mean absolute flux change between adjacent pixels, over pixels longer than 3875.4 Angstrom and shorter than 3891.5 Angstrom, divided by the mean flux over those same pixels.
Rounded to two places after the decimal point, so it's 0.21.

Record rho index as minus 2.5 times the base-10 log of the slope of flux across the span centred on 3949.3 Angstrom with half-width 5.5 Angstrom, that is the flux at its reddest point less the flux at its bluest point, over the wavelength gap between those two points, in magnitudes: 1.6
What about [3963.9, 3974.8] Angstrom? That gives 2.1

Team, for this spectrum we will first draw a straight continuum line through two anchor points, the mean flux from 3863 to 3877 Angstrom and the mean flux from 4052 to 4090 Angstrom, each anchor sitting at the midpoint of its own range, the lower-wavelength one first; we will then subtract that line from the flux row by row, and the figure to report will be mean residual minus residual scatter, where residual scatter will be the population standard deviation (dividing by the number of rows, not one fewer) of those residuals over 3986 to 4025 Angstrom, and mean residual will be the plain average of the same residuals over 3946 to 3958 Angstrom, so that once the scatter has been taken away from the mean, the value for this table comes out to -1.4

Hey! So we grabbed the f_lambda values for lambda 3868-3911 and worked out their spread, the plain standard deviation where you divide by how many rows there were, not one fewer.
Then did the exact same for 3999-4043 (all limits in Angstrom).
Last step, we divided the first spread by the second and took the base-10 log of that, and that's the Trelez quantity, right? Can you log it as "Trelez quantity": 0.2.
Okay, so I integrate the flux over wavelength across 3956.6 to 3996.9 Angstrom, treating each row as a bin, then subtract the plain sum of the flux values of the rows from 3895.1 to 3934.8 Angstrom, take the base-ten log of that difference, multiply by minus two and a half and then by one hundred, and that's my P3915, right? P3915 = -558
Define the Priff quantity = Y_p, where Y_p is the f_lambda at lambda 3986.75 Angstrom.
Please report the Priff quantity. 10.16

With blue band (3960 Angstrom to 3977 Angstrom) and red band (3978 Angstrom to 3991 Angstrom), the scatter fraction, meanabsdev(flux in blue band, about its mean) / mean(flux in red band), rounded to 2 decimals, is 0.16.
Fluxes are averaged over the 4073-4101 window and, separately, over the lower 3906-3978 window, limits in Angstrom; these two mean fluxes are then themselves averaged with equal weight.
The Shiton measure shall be 9.3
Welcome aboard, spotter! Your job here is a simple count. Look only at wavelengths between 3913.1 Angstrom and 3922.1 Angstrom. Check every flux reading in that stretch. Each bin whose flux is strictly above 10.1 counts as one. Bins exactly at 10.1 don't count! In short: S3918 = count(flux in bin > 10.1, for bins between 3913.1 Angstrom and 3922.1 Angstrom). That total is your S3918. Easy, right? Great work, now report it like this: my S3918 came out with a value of 2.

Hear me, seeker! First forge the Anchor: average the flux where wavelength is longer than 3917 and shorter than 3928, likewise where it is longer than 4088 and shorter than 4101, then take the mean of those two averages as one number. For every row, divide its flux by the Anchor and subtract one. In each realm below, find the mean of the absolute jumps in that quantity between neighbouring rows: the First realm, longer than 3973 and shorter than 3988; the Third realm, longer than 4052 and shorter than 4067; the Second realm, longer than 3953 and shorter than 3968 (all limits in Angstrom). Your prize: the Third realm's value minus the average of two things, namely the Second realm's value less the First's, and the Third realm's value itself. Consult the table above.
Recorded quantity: 0.035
